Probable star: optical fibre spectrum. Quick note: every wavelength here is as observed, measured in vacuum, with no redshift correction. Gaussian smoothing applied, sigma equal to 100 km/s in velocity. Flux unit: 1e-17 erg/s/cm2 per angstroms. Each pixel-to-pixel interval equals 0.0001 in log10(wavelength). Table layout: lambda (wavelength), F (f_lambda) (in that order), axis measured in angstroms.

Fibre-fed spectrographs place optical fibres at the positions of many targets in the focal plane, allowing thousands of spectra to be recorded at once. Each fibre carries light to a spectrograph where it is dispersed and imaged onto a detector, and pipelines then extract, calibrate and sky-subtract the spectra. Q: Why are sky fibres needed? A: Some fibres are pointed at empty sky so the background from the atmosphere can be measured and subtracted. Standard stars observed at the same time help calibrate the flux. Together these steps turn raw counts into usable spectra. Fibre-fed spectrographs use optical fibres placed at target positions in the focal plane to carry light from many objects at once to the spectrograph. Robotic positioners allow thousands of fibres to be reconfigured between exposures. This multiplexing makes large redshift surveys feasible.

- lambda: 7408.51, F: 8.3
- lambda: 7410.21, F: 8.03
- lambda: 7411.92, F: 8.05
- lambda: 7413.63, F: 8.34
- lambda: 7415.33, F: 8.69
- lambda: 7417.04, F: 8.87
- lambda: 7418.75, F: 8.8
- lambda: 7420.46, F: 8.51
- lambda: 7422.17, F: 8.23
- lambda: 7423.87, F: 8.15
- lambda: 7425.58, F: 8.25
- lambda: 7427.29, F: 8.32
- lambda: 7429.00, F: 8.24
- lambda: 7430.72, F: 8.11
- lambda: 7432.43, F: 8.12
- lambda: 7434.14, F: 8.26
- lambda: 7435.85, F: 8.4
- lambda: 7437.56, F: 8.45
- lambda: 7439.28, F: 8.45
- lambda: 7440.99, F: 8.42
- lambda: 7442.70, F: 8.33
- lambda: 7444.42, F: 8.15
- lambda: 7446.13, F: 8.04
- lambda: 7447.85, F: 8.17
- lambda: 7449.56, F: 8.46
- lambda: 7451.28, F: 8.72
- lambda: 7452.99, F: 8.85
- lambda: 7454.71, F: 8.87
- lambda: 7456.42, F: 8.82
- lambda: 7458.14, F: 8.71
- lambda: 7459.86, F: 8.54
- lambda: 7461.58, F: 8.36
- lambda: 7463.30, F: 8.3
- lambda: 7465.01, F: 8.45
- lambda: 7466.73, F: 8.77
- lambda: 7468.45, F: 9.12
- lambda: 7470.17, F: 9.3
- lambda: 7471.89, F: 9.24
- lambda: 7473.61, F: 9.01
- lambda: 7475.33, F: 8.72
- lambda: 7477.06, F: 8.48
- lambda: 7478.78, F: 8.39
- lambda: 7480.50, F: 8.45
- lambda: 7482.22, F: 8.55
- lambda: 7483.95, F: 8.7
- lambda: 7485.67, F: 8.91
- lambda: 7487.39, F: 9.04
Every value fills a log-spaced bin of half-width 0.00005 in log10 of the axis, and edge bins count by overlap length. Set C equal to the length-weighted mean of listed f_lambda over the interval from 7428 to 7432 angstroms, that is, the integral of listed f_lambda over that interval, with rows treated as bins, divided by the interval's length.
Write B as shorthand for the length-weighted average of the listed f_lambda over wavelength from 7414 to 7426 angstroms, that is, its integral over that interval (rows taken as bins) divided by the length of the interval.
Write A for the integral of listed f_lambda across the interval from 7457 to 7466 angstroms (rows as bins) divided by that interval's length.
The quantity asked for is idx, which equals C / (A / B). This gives 8.18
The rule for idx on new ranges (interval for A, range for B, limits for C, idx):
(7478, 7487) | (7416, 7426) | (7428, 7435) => 8.04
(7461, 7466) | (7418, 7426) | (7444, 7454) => 8.42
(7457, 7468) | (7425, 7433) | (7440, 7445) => 7.97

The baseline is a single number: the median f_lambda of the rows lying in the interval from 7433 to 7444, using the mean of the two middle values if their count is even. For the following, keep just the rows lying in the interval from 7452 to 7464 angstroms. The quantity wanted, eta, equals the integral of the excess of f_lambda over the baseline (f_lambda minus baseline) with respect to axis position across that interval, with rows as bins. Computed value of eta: 3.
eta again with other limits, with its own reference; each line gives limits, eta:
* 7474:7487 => 3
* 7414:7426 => 1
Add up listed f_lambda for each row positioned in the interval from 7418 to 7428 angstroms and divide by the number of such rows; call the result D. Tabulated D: 8.4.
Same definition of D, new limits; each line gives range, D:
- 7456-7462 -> 8.6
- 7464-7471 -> 8.9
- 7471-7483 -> 8.7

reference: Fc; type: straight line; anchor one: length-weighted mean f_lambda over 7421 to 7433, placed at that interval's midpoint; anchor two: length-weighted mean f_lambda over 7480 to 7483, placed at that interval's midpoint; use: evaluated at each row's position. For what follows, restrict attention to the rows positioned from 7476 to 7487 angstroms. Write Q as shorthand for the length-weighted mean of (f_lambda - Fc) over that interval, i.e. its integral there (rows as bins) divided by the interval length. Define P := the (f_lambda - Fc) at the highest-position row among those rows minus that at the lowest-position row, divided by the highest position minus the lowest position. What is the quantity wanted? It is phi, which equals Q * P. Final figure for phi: 0.004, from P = 0.044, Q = 0.09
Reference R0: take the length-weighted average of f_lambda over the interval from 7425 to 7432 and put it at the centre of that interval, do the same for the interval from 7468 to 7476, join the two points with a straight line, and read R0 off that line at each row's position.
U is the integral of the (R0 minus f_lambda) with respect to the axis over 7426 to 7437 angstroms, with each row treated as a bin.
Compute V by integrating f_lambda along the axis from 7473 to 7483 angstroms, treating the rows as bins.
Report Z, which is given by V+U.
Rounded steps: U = 0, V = 86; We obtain 86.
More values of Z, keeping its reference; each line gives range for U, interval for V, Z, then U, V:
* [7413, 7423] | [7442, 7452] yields 77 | -6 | 83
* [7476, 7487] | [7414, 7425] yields 101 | 7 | 94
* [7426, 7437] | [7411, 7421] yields 86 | 0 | 85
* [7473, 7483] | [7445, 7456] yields 100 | 6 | 94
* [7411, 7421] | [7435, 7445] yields 78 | -6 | 84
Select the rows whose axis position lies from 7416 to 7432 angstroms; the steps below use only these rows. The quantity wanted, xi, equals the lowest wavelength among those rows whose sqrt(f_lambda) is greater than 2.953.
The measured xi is 7417.04 angstroms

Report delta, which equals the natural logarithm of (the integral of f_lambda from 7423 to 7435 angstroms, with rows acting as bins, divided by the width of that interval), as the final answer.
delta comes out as 2.11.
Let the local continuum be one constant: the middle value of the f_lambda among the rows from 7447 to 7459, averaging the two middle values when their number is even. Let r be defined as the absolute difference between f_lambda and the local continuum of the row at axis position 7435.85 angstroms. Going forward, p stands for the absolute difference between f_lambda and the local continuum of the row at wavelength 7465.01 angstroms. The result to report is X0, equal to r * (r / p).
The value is 0.38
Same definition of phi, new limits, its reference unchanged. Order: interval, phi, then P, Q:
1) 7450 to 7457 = 0.006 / 0.014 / 0.44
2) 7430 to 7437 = -0.001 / 0.051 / -0.01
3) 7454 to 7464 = -0.015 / -0.072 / 0.21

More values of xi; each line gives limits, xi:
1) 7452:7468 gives 7452.99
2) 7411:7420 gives 7417.04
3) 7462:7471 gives 7466.73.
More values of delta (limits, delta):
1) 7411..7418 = 2.14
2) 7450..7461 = 2.17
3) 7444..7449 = 2.10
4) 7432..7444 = 2.12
